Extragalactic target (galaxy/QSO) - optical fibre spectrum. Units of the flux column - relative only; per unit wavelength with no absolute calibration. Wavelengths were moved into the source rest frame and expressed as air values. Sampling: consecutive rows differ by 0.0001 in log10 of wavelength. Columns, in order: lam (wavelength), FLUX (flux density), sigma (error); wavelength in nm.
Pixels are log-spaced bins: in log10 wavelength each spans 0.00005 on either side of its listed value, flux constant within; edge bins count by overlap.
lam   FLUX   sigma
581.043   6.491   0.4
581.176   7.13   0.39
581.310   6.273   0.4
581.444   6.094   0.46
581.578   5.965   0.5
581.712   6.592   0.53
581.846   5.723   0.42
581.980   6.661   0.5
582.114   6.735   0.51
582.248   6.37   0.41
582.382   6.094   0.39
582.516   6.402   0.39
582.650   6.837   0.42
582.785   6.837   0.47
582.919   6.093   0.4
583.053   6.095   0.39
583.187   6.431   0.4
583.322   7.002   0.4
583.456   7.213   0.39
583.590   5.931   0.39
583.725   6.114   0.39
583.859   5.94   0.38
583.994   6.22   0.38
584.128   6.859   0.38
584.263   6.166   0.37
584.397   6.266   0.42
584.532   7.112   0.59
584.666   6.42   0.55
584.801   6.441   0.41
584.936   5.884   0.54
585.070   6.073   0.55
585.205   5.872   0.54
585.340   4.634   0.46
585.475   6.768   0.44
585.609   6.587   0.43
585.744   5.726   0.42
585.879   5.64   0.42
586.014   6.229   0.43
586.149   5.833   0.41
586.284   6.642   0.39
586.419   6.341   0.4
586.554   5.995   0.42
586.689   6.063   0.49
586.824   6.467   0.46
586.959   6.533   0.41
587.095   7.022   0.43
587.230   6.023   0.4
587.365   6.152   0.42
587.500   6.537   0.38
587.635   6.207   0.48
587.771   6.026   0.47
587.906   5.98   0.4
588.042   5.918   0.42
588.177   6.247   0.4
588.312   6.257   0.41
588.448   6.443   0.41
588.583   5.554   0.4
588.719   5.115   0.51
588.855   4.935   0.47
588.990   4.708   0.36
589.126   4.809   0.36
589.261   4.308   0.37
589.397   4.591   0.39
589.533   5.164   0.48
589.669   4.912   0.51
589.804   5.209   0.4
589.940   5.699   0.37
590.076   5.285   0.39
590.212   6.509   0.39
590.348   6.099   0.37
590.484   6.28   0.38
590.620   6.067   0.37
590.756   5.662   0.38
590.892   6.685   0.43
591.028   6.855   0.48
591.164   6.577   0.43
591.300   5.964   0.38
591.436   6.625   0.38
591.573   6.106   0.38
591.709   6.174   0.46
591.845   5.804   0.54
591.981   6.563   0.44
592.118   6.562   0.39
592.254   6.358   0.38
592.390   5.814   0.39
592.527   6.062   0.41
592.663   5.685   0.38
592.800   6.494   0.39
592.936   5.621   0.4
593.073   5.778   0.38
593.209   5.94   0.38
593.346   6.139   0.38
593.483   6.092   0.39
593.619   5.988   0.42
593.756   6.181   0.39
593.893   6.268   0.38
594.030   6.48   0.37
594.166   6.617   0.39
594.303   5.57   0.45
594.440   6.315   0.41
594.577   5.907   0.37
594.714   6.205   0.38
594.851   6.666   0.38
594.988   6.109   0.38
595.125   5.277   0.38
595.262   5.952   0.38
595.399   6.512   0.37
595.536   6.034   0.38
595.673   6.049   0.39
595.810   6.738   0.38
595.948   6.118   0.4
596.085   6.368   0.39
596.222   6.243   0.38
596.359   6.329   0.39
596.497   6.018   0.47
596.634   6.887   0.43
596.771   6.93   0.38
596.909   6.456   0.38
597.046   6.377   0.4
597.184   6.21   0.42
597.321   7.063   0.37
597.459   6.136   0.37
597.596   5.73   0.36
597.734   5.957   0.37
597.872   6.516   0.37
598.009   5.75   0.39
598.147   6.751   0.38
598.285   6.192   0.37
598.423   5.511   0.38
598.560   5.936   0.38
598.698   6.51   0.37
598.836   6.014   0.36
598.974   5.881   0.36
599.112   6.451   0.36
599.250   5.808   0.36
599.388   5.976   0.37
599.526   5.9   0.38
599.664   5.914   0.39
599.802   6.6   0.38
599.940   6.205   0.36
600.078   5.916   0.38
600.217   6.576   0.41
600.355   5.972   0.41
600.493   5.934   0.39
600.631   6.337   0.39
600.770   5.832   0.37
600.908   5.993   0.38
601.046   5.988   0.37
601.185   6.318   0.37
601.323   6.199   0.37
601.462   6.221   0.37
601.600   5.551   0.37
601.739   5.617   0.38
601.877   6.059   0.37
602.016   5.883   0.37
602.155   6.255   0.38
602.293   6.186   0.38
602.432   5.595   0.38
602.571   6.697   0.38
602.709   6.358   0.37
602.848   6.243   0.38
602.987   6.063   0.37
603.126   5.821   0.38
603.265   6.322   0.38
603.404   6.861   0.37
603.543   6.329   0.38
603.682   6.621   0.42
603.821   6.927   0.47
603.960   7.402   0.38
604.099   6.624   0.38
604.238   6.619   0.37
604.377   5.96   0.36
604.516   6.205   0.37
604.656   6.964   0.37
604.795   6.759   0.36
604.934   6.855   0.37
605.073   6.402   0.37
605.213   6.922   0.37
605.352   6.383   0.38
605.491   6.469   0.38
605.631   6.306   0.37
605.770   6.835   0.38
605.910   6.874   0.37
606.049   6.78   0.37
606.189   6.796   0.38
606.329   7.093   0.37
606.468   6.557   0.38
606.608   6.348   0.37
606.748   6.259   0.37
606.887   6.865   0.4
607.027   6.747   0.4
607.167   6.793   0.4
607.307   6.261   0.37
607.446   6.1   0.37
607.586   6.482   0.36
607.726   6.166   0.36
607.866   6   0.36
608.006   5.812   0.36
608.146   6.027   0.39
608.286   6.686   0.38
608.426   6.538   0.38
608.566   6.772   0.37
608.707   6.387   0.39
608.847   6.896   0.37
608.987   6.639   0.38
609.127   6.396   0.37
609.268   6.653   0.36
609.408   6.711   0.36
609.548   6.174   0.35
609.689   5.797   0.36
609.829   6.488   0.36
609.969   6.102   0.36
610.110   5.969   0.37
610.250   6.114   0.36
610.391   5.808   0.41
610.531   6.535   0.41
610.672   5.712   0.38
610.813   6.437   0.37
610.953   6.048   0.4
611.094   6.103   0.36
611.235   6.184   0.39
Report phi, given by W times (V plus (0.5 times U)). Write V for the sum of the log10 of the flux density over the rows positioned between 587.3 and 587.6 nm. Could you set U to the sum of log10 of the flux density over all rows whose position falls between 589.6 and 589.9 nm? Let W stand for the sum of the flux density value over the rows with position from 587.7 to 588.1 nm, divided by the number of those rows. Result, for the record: 13.8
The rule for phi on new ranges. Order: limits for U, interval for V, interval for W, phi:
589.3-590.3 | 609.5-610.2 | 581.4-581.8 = 40.2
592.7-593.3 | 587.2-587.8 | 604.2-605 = 36.1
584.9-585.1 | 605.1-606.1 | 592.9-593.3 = 37.8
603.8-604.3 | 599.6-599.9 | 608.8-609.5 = 21.8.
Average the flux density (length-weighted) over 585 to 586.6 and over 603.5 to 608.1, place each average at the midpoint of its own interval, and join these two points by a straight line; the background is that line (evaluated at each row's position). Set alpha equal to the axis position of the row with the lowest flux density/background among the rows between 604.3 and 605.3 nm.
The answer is 604.377 nm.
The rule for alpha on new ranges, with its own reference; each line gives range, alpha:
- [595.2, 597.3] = 595.262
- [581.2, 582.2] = 581.846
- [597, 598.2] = 597.596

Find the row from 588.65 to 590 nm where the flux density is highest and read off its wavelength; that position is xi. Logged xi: 589.940 nm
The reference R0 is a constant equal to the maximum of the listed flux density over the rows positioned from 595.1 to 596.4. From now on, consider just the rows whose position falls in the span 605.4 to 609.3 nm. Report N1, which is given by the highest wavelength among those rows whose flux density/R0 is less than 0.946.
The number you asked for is 608.146 nm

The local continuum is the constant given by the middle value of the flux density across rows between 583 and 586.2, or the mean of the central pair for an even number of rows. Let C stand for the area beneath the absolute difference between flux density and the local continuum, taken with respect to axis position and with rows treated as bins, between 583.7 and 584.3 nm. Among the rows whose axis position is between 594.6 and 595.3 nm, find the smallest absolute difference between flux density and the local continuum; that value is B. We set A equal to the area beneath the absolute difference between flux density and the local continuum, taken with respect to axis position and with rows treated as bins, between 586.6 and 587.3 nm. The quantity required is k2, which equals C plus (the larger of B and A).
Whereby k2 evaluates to 0.38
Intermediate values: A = 0.24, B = 0.01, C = 0.14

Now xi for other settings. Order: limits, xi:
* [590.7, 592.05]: 591.028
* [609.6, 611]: 610.531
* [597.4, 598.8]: 598.147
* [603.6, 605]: 603.960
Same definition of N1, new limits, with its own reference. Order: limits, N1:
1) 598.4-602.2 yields 602.155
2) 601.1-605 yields 604.516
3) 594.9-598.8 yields 598.560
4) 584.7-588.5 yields 588.312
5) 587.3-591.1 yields 590.756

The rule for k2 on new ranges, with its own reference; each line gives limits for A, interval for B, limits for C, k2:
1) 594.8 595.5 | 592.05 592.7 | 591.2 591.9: 0.44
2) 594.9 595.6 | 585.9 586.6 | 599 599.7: 0.45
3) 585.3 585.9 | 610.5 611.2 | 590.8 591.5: 0.72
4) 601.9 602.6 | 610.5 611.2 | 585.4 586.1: 0.48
